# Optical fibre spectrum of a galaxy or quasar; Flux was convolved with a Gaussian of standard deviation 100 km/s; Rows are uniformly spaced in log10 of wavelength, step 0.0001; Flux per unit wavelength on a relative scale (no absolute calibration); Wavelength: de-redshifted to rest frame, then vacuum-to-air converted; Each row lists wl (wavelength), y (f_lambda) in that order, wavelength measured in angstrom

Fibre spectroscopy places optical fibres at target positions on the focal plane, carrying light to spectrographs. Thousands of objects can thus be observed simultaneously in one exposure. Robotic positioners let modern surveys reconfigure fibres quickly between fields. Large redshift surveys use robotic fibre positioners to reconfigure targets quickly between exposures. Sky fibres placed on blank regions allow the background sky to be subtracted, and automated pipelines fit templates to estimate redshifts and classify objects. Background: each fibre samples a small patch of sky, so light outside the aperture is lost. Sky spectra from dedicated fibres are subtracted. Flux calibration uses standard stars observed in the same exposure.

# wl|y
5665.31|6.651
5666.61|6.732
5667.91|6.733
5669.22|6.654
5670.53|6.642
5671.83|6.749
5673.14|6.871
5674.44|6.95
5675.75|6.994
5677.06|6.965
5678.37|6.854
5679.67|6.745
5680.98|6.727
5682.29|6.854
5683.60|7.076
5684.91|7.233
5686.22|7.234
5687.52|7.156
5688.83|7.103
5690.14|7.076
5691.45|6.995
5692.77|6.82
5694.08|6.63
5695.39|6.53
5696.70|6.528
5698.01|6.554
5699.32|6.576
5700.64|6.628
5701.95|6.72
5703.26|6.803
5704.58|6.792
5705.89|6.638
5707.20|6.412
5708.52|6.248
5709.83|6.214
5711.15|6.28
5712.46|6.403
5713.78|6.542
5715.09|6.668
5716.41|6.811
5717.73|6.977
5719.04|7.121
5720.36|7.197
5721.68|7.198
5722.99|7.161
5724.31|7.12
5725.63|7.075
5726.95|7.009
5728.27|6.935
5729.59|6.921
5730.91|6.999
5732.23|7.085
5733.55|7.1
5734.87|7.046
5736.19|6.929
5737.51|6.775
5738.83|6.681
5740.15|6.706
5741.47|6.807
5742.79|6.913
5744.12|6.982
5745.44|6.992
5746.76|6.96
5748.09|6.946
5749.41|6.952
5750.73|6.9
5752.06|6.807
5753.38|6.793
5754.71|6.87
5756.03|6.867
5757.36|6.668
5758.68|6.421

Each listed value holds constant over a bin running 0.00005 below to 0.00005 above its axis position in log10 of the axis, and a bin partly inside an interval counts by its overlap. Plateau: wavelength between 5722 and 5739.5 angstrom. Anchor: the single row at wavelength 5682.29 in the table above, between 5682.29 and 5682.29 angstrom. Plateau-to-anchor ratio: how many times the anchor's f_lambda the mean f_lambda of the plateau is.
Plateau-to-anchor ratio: 1.02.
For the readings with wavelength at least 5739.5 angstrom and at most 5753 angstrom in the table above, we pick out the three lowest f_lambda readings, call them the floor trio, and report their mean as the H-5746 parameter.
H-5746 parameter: 6.77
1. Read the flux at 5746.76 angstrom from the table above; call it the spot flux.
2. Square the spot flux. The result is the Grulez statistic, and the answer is 48.4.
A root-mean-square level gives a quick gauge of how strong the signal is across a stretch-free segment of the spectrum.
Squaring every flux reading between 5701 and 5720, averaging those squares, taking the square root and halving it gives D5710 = 3.31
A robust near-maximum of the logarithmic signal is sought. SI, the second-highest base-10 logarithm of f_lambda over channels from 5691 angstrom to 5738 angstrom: 0.857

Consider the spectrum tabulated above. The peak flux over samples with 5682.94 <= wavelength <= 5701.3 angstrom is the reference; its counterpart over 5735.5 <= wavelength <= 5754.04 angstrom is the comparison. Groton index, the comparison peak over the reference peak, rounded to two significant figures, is 0.97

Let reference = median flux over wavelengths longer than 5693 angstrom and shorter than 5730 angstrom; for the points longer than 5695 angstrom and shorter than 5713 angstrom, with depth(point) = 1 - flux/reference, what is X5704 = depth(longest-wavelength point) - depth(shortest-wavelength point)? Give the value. 0.019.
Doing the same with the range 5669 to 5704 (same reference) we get -0.022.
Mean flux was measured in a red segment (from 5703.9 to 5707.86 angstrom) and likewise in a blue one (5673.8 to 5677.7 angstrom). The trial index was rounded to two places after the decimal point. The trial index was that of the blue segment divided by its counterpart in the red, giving 1.05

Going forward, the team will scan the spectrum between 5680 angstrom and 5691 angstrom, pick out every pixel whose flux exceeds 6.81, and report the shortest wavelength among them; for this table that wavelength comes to 5682.29 angstrom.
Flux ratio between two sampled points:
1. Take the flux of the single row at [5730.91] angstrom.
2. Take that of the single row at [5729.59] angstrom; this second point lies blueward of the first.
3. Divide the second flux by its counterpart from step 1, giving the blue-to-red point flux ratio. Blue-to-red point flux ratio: 0.989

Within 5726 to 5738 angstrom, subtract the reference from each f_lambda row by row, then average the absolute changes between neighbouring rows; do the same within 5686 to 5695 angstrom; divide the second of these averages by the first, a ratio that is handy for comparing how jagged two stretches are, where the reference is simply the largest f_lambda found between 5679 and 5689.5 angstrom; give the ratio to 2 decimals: 1.36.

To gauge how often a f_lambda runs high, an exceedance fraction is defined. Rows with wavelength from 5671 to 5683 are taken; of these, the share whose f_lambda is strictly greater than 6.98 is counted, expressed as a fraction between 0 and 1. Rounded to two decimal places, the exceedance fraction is 0.11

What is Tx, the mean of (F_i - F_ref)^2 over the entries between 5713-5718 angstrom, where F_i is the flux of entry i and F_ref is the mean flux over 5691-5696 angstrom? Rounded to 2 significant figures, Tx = 0.026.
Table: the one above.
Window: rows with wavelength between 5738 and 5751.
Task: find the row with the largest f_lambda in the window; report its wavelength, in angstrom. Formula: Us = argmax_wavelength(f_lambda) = 5745.44 angstrom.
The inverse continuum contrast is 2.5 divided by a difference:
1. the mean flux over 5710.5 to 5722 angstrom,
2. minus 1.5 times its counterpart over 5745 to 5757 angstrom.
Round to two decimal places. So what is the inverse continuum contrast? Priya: -0.70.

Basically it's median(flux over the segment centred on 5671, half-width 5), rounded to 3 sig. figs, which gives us 6.74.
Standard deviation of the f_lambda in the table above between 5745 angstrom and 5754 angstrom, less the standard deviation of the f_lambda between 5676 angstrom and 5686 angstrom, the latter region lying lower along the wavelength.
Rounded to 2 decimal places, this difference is -0.10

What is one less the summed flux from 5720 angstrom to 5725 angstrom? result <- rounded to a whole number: -28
